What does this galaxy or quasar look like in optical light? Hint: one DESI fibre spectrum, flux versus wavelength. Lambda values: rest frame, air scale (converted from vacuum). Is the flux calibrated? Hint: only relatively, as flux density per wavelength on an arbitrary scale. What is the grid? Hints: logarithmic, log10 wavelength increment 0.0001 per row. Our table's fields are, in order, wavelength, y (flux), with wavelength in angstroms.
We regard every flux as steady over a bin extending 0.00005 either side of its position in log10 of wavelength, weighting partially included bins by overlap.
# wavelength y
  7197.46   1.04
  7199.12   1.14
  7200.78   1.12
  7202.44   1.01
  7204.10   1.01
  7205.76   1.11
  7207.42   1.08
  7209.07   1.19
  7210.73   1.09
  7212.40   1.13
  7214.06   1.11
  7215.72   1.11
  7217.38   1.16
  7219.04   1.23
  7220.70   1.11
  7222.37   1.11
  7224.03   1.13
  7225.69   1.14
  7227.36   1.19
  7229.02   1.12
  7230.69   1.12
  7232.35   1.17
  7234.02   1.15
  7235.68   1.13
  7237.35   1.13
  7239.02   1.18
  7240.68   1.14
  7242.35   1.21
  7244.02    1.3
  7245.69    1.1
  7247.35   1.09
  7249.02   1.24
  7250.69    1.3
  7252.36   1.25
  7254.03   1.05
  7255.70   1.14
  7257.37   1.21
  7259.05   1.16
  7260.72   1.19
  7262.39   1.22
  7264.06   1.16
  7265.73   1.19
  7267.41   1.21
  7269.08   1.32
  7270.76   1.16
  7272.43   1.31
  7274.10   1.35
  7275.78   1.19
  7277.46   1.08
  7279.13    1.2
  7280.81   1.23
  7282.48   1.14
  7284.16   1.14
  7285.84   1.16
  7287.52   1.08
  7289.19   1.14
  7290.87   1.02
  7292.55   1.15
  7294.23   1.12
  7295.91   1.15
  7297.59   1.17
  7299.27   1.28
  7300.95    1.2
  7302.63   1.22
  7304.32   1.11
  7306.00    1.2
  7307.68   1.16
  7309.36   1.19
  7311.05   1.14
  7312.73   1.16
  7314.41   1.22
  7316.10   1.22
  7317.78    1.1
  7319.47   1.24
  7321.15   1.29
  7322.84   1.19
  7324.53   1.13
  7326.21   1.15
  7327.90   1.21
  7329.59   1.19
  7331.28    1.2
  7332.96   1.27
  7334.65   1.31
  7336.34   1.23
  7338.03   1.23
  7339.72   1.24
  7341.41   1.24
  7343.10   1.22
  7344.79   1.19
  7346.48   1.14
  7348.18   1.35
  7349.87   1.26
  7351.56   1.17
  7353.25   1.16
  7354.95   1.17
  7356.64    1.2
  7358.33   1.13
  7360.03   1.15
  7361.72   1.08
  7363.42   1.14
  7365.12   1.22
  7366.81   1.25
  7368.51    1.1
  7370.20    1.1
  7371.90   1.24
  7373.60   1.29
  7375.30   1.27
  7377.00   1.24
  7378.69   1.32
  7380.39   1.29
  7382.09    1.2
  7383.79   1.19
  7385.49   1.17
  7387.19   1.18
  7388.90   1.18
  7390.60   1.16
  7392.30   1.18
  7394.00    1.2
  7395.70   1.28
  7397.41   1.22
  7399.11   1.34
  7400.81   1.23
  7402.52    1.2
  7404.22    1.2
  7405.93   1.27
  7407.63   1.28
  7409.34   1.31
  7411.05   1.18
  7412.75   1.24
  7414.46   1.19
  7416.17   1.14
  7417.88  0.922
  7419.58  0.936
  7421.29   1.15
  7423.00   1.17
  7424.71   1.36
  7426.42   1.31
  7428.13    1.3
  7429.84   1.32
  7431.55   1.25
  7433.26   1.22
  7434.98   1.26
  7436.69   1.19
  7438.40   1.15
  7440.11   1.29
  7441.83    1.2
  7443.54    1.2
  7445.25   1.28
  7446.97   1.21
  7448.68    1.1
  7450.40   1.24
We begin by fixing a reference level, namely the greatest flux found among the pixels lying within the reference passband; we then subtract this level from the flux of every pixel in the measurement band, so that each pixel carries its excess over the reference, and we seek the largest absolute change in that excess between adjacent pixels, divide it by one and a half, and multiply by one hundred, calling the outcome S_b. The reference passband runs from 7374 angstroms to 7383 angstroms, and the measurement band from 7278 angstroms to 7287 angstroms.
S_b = 6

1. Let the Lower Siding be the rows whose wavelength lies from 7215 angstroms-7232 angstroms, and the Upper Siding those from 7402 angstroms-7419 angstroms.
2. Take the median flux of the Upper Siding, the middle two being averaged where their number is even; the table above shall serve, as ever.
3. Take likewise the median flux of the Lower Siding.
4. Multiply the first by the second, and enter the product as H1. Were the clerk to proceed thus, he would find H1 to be 1.35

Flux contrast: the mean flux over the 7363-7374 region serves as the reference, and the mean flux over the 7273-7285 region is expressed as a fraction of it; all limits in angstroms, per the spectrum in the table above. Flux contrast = 1.00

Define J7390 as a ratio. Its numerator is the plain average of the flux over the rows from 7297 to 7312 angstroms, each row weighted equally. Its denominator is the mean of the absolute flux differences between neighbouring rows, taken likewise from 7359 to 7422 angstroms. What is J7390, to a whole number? 20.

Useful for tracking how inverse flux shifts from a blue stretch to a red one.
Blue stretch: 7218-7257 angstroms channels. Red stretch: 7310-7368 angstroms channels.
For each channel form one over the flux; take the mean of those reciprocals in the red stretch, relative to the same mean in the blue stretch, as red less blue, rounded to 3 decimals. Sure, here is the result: -0.027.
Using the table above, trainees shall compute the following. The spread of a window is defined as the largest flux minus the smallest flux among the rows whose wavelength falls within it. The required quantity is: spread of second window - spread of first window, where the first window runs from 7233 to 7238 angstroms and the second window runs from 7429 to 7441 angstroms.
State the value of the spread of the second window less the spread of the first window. 0.15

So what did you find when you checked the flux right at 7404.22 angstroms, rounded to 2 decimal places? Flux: 1.20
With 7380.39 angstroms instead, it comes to 1.29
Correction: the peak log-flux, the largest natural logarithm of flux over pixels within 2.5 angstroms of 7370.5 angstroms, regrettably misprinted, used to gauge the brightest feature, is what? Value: 0.215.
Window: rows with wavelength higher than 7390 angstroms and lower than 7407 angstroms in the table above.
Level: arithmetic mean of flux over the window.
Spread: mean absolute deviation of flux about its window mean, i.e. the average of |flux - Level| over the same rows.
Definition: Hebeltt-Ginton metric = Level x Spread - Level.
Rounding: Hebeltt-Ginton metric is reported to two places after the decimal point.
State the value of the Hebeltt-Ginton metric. -1.18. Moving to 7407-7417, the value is -1.16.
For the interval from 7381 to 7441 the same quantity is -1.13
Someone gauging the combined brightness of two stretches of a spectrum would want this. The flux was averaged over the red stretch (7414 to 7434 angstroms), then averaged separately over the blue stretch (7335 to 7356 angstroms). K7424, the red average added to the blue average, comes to 2.41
